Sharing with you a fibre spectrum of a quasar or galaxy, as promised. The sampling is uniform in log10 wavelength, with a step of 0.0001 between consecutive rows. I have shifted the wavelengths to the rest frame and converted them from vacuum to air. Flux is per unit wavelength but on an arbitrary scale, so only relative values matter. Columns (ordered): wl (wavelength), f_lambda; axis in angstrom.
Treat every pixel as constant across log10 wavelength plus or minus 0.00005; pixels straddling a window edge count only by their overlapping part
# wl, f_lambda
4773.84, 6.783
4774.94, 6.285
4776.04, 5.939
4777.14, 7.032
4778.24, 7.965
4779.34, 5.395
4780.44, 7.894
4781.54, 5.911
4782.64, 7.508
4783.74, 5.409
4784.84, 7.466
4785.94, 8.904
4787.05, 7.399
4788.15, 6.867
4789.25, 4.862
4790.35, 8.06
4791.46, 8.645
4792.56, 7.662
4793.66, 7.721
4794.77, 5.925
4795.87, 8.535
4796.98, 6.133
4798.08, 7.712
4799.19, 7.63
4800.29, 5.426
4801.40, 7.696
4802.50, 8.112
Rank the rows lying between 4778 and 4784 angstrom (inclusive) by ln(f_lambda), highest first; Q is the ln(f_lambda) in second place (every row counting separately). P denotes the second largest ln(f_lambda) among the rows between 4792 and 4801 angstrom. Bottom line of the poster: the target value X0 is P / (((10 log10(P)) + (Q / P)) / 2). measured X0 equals 0.993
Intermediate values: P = 2.04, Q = 2.07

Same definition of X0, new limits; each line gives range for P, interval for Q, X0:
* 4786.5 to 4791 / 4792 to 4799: 0.992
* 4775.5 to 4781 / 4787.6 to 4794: 0.993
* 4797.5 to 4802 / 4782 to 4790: 0.999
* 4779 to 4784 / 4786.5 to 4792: 0.988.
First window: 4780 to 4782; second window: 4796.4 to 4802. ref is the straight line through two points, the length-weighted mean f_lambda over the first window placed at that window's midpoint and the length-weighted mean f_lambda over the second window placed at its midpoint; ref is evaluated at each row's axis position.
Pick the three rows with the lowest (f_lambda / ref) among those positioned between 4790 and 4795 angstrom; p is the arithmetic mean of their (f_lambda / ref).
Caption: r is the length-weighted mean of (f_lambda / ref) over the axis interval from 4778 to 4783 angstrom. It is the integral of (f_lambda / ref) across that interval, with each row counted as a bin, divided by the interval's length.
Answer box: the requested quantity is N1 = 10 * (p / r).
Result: 10.3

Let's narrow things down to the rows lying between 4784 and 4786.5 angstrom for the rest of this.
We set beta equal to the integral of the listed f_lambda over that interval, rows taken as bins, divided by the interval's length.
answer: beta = 7.8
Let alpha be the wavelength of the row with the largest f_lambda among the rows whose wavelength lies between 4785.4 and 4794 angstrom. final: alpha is 4785.94 angstrom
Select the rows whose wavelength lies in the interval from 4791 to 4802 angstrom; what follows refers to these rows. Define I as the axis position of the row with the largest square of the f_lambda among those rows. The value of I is 4791.46 angstrom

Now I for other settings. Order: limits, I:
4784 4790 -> 4785.94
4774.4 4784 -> 4778.24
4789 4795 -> 4791.46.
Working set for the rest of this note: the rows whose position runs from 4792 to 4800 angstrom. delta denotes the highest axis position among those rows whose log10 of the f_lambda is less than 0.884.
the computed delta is 4799.19 angstrom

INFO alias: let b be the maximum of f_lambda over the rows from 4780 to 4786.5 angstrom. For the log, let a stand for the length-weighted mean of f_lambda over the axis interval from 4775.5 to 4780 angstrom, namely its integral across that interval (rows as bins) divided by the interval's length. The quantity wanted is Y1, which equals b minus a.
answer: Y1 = 2.3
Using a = 6.6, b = 8.904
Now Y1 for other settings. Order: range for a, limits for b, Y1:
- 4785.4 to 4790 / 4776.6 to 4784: 0.9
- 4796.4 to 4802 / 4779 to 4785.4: 1.0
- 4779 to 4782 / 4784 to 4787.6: 2.4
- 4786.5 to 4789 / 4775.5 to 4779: 1.1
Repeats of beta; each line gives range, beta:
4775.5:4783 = 6.8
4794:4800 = 7.1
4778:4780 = 6.6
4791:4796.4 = 7.7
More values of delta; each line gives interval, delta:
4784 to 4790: 4789.25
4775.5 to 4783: 4782.64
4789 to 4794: 4789.25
